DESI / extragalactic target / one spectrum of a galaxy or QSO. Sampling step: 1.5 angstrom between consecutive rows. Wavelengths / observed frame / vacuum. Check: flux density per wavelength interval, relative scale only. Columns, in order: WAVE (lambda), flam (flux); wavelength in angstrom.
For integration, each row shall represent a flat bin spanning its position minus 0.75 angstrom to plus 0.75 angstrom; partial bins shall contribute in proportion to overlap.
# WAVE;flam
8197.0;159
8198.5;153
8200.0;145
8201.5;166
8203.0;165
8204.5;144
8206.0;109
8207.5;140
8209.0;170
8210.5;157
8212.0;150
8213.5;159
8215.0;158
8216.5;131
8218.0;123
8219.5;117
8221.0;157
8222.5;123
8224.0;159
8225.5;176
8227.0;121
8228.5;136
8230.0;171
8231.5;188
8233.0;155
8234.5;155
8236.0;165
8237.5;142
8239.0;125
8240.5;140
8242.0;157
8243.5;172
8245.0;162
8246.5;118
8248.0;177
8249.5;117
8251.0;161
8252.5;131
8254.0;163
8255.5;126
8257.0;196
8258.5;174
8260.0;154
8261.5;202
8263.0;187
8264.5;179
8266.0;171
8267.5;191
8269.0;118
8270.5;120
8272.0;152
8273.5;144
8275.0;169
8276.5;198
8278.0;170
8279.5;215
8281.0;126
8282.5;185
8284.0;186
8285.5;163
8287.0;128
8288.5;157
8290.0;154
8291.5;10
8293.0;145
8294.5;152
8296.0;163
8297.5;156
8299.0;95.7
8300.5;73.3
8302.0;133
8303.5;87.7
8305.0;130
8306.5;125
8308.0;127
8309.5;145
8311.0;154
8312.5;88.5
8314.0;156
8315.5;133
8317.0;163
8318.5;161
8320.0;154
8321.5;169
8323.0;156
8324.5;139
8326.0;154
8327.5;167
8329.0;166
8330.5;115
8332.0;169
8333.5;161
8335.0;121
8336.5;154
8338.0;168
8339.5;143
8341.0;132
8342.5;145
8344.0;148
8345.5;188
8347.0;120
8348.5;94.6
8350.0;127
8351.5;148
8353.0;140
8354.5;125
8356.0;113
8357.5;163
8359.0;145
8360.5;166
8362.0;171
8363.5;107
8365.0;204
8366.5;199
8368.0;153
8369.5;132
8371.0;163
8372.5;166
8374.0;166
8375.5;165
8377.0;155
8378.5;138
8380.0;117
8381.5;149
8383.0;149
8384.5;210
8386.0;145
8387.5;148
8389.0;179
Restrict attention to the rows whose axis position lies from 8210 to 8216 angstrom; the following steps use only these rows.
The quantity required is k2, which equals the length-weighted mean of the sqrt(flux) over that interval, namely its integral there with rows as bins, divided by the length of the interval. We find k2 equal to 12.4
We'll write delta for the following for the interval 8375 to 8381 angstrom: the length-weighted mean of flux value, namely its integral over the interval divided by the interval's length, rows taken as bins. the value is 143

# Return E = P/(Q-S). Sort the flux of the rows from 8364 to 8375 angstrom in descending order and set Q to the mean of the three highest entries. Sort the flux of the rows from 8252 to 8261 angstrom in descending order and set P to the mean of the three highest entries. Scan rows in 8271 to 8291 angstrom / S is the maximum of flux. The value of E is -7.0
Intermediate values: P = 178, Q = 190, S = 215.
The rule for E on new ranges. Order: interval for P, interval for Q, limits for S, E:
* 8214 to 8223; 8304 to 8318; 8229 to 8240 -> -4.9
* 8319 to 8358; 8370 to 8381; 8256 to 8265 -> -4.8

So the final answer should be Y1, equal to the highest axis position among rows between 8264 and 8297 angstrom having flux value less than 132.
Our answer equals 8291.5 angstrom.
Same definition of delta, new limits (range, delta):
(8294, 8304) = 123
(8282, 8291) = 157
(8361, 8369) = 166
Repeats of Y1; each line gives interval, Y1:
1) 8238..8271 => 8270.5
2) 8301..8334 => 8330.5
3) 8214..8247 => 8246.5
